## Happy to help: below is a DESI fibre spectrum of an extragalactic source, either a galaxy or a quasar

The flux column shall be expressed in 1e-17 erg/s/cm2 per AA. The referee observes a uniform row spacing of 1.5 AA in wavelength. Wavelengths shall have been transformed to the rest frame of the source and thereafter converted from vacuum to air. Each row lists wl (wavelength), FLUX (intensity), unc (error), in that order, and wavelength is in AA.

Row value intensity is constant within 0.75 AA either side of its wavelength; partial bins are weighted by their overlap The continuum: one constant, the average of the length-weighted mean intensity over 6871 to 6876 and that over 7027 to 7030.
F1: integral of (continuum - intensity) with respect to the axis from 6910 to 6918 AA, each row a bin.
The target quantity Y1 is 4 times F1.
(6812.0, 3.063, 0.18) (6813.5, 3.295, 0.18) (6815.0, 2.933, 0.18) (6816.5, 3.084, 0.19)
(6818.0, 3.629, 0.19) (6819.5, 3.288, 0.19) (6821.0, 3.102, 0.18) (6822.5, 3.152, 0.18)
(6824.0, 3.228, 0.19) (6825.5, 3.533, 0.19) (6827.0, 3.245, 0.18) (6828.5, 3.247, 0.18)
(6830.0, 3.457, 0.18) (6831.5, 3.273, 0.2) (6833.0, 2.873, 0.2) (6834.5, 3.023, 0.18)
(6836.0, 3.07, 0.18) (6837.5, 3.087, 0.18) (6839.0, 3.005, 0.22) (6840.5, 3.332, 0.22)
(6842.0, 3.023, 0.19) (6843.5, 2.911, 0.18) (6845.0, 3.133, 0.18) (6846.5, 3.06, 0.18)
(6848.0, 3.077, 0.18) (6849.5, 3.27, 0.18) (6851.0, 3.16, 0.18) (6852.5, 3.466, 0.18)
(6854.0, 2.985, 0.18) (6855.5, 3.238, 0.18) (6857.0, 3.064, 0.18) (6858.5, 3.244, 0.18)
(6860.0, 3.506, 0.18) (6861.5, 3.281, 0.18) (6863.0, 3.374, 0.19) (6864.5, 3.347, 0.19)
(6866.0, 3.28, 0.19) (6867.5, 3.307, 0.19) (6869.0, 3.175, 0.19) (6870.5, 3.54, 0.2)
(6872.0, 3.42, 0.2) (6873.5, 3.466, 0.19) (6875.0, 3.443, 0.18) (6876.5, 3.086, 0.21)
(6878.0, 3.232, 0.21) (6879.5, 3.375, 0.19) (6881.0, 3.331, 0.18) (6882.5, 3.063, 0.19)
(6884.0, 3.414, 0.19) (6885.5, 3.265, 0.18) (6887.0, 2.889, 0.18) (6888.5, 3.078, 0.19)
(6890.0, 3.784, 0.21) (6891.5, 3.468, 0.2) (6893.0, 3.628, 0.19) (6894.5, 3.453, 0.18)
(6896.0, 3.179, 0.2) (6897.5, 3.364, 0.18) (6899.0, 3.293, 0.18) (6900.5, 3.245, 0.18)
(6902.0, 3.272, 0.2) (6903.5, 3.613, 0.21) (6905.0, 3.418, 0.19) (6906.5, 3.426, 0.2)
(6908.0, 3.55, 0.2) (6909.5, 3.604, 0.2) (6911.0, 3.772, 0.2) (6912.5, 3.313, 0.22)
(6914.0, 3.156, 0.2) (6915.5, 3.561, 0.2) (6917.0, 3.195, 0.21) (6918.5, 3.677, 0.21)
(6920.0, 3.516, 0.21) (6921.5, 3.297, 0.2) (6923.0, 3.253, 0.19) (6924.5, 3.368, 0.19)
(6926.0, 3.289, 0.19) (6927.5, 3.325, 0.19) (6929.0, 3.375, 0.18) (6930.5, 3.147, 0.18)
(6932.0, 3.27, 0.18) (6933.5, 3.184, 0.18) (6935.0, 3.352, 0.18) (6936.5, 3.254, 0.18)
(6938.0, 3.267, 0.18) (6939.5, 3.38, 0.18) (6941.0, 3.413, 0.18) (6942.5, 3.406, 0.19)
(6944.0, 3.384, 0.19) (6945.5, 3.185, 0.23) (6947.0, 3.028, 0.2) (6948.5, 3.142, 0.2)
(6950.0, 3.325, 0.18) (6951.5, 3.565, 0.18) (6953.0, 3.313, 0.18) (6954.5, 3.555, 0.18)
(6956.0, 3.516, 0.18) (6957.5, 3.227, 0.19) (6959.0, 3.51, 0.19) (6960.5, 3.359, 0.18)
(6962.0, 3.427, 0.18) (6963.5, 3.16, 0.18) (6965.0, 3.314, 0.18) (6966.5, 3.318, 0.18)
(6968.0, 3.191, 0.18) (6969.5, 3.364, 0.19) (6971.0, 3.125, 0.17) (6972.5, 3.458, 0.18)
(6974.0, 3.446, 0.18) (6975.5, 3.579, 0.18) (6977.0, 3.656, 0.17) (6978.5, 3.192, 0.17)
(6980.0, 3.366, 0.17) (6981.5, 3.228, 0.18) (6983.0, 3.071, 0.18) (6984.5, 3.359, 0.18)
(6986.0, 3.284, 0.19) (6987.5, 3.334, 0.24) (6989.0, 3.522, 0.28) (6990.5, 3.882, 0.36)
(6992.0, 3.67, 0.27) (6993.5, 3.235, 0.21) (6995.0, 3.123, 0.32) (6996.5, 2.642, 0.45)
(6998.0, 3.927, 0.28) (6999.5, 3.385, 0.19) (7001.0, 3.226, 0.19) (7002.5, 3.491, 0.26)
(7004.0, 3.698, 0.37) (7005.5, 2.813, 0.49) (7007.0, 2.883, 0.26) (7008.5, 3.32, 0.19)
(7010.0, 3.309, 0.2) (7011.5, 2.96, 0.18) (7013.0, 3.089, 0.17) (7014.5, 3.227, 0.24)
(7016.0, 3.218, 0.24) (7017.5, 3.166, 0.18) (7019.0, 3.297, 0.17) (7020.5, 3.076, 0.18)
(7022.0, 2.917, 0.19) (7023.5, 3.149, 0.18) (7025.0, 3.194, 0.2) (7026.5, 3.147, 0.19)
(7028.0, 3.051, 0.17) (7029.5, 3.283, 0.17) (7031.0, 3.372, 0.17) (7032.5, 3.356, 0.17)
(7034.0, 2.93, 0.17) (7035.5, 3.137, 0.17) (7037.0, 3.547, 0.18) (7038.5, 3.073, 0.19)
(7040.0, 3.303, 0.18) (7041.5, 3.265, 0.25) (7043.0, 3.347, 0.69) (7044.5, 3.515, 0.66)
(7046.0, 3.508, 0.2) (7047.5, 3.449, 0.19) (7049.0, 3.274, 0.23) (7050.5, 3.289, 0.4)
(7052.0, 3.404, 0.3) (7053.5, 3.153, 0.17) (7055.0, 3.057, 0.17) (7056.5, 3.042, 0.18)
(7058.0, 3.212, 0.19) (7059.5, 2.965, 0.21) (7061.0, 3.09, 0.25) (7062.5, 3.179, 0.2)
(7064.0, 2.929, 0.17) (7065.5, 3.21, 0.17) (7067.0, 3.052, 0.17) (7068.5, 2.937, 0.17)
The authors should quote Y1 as -3.9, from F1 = -1.0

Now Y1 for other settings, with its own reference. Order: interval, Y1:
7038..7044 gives 0.7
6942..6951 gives 1.6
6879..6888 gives 2.8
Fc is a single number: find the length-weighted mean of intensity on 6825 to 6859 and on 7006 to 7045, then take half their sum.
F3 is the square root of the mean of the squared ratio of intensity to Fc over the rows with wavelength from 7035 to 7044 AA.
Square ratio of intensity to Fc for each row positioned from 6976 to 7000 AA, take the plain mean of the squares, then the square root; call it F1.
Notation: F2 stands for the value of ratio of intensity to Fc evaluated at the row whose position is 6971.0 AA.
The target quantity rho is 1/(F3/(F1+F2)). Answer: 1.98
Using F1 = 1.06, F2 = 0.98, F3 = 1.03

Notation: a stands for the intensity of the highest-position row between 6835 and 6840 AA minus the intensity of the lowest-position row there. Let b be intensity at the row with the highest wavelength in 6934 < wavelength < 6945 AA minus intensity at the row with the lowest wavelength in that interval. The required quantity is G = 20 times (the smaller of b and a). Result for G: -1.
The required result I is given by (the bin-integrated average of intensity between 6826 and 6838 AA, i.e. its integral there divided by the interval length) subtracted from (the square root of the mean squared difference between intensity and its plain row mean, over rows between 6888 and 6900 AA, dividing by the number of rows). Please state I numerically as -2.95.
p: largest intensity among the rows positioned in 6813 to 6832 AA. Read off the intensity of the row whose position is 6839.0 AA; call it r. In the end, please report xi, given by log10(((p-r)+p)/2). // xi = 0.33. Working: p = 3.629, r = 3.005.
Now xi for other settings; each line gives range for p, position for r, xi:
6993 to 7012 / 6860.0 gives 0.34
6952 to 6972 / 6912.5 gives 0.28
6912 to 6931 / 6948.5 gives 0.32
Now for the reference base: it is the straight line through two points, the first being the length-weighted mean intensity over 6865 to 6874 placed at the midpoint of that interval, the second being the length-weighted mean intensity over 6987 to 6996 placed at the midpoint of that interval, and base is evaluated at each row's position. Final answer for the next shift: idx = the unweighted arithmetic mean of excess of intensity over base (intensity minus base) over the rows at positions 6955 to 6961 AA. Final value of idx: -0.02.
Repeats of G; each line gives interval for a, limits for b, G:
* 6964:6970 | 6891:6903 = -4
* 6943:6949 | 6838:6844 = -5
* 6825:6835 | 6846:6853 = -10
